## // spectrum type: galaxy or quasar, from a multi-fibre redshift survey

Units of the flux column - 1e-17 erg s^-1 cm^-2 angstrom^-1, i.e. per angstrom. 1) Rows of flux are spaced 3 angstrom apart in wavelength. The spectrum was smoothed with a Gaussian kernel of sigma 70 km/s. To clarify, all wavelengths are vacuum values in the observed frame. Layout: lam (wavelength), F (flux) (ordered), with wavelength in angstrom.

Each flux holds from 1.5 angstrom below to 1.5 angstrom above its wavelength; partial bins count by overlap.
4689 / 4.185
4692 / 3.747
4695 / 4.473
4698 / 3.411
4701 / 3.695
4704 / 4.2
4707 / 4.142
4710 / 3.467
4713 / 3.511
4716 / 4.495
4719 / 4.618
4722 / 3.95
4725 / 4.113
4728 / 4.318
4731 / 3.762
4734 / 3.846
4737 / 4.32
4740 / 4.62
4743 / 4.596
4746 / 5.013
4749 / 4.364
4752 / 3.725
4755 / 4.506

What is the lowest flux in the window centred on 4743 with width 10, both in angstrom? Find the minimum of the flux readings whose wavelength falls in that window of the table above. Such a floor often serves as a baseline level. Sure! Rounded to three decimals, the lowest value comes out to 4.596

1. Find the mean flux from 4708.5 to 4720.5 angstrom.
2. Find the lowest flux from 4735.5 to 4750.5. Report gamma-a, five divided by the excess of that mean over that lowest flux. -17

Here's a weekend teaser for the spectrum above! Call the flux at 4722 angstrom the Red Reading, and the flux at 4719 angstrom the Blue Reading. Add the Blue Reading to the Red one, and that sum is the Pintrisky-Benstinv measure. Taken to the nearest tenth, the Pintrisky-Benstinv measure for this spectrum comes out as 8.6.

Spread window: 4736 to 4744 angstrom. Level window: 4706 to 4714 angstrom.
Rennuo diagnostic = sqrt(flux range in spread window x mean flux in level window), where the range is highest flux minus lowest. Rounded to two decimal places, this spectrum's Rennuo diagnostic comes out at 1.05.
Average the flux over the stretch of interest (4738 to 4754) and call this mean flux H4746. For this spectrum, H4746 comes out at 4.46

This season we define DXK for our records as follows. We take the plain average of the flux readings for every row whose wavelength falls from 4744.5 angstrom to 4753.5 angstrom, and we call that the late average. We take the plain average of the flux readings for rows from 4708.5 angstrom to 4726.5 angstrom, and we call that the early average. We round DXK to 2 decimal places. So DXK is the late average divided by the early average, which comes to 1.08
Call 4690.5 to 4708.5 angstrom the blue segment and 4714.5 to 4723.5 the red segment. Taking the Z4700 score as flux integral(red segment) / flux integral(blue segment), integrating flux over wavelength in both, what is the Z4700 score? 0.55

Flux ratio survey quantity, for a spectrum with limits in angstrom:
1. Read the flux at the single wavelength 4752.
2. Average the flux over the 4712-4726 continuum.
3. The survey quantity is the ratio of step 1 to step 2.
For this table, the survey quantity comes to 0.90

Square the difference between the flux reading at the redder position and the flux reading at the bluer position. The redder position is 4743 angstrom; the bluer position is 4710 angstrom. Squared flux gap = 1.3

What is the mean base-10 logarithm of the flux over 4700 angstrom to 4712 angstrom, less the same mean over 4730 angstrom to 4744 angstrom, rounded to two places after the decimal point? -0.04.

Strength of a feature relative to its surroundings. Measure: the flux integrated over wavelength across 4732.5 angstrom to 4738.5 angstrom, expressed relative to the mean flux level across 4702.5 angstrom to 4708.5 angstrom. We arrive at 5.9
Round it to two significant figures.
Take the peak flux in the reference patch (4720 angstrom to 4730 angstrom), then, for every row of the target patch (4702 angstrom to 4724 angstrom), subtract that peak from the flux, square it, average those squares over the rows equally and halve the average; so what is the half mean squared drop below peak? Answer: 0.12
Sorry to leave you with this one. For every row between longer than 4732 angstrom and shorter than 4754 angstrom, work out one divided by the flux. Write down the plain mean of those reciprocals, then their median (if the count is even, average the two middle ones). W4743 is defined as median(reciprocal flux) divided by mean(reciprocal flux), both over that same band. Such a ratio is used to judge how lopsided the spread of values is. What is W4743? 0.99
